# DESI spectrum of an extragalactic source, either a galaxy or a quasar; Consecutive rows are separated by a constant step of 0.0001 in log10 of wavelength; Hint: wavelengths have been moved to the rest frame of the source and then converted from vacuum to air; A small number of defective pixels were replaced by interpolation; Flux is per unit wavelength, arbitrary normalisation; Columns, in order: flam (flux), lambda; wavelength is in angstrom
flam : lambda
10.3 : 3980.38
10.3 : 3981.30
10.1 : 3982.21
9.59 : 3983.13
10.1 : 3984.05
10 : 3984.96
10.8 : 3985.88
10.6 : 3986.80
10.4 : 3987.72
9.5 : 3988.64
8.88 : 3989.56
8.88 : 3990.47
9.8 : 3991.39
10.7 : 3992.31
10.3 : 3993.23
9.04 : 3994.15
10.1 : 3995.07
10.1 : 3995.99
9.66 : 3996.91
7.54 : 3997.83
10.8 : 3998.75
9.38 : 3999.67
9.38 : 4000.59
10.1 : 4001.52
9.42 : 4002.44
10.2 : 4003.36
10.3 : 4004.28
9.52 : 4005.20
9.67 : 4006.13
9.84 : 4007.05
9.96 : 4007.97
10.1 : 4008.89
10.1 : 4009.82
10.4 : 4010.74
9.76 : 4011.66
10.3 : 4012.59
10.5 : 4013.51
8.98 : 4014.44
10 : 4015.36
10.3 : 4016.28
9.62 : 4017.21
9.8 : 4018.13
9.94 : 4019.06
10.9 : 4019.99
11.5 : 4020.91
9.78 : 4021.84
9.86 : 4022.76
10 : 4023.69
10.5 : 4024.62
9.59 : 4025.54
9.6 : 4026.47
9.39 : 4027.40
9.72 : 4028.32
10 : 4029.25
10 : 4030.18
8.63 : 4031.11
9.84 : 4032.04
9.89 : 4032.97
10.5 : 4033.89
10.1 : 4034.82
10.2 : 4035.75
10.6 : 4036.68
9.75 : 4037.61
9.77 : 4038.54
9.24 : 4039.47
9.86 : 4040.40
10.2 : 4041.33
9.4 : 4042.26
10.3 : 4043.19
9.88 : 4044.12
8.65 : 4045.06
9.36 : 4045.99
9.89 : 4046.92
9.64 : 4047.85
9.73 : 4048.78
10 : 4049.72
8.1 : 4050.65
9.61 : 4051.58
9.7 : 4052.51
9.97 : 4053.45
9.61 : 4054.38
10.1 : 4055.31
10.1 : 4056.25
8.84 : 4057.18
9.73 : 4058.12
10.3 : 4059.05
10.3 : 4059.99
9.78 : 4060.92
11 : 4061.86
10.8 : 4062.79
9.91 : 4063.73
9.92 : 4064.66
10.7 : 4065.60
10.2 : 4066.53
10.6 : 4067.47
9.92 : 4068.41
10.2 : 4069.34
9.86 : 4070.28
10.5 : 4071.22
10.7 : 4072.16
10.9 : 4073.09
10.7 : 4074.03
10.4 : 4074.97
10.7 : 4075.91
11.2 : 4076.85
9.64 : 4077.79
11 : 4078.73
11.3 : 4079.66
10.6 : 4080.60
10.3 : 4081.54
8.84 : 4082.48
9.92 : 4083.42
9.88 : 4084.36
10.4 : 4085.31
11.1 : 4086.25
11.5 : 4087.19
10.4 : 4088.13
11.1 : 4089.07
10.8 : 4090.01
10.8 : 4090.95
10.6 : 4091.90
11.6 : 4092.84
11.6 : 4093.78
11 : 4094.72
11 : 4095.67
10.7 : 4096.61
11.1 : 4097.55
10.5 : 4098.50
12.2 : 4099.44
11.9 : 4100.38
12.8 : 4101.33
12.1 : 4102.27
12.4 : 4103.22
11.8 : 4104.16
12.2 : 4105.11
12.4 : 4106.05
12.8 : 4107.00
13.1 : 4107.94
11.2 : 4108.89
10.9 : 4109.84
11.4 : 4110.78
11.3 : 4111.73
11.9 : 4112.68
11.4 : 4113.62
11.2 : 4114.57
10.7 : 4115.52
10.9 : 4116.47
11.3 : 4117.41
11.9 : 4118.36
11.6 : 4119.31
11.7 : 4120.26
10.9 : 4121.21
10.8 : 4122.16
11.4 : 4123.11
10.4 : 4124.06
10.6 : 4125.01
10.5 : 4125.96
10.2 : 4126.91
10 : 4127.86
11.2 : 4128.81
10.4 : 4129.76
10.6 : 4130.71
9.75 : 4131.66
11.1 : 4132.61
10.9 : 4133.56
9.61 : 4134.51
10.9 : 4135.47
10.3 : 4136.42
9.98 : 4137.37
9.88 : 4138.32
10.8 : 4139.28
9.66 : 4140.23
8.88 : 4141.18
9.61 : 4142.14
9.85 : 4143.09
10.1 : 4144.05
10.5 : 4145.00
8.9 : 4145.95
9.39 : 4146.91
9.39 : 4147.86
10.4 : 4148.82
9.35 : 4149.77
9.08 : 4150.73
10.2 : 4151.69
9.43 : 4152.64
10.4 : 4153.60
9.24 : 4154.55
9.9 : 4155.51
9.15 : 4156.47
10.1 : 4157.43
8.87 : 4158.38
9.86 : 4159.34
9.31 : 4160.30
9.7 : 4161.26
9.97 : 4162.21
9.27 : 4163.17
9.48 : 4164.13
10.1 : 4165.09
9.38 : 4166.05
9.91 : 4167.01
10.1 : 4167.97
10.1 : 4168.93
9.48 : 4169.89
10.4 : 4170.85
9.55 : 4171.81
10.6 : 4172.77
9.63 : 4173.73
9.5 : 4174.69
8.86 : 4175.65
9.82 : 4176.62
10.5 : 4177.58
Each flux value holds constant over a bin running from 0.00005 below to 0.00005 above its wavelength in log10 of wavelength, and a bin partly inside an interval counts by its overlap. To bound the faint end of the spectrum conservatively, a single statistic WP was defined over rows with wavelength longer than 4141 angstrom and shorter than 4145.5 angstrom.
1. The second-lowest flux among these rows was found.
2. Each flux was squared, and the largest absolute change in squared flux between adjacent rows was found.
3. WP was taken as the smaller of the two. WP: 9.6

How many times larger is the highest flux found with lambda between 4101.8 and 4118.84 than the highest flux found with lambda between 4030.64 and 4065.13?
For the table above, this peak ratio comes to 1.19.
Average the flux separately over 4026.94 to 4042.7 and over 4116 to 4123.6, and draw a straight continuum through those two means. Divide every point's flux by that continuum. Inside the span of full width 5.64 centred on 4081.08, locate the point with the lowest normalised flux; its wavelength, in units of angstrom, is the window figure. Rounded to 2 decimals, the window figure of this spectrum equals 4082.48 angstrom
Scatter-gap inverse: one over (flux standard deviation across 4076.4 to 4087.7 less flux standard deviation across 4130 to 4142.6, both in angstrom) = 8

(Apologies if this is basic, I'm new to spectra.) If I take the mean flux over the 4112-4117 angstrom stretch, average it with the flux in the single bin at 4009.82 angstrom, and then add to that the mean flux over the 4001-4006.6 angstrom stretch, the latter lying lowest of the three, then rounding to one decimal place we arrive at 20.5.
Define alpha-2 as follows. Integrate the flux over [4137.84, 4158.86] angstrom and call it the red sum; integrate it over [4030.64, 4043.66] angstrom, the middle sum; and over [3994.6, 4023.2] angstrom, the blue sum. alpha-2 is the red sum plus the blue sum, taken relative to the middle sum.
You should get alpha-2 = 3.8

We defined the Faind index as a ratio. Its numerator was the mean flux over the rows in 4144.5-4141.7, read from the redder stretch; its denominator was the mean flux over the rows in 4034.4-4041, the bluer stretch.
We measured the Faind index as 0.99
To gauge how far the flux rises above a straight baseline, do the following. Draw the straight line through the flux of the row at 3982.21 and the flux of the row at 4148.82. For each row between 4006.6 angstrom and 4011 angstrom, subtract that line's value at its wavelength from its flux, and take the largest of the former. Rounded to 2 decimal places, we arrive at 0.25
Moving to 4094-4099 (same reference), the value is 0.79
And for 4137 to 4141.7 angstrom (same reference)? 0.42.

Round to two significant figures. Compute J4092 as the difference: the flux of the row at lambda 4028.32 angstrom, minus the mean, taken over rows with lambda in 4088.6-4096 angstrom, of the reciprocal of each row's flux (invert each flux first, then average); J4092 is 9.6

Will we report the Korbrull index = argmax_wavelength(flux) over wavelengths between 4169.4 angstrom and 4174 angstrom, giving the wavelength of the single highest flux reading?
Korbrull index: 4172.77 angstrom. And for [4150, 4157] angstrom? 4153.60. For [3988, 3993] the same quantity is 3992.31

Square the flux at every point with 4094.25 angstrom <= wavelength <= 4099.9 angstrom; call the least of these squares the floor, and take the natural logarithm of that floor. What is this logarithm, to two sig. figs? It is 4.7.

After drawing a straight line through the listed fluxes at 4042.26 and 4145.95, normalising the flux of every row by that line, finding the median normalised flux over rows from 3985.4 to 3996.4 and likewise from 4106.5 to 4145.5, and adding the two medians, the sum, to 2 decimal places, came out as 2.25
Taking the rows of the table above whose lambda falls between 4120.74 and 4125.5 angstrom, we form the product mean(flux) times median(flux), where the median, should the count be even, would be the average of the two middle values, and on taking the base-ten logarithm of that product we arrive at 2.07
